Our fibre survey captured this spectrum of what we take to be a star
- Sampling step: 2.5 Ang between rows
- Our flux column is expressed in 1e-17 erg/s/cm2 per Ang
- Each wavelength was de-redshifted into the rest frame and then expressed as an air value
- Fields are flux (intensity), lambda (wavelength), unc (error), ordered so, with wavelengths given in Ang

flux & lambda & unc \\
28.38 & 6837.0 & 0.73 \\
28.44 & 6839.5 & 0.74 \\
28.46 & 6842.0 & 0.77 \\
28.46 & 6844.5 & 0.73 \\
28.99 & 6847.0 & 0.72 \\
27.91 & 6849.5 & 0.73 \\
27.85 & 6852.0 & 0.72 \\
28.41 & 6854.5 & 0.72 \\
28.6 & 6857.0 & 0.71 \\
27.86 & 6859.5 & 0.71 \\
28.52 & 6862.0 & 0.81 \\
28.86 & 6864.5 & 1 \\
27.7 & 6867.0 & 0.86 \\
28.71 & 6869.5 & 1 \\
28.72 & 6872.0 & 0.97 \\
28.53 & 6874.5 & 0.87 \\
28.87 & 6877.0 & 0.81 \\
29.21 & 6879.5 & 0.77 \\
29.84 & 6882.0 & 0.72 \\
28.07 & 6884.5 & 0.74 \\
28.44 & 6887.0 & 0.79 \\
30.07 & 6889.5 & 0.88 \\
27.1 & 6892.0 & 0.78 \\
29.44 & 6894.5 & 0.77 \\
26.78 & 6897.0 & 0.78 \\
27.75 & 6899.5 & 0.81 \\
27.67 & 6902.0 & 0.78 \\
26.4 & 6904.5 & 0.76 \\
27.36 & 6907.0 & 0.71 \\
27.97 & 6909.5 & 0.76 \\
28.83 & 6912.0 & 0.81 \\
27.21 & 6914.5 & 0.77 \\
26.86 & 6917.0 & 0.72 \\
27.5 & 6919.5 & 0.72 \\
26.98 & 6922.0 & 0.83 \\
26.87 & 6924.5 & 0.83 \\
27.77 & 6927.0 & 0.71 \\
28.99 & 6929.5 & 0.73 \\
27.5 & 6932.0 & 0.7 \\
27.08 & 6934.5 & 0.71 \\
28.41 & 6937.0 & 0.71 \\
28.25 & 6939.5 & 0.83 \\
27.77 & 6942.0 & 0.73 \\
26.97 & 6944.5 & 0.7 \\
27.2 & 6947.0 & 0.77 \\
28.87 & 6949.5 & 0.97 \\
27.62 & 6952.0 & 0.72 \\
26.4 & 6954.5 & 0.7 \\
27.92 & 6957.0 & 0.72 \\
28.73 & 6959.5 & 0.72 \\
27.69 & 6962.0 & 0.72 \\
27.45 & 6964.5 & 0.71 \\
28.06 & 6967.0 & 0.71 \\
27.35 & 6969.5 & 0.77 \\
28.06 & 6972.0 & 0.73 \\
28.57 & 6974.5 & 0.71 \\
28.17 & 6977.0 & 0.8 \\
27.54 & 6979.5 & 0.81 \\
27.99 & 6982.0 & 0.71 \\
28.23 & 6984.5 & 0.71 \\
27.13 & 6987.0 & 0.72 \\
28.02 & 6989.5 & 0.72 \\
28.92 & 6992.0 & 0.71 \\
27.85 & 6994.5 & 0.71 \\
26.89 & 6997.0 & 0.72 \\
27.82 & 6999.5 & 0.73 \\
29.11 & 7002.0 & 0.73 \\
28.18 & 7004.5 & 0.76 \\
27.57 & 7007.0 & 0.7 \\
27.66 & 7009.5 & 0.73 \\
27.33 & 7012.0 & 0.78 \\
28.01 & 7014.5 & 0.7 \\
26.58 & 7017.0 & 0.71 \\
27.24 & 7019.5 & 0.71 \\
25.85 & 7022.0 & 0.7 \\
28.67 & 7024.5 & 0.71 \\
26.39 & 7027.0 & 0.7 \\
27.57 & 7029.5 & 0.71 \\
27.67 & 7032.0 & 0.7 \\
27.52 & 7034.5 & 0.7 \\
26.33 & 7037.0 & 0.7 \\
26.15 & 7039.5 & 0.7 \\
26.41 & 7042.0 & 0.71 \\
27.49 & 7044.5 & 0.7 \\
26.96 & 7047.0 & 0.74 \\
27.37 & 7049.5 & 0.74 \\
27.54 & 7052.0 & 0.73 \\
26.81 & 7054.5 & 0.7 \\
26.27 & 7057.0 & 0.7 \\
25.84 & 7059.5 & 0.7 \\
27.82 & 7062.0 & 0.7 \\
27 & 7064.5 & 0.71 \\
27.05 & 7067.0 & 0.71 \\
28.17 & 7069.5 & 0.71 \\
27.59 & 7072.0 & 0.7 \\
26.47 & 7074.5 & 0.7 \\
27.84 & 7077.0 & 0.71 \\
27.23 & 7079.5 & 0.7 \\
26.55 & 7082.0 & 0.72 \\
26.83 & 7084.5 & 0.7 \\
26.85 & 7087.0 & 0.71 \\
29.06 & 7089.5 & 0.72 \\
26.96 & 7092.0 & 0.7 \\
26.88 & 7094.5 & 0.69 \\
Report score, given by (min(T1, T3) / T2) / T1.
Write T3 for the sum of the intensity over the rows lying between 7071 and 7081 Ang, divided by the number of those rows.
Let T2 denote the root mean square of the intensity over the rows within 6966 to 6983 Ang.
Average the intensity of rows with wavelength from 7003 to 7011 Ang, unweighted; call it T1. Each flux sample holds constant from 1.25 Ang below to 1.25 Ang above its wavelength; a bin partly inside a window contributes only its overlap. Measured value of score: 0.0351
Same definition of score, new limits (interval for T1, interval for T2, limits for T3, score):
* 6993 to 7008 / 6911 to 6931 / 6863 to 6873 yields 0.0362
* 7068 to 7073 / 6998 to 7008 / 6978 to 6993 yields 0.0355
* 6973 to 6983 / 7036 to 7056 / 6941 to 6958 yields 0.0365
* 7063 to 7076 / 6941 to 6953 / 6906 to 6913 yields 0.0361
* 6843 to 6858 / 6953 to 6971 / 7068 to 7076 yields 0.0349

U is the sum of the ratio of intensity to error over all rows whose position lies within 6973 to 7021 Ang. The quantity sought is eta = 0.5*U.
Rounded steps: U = 726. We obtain 363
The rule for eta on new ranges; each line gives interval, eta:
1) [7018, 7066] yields 362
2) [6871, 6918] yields 340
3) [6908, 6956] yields 348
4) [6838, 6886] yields 345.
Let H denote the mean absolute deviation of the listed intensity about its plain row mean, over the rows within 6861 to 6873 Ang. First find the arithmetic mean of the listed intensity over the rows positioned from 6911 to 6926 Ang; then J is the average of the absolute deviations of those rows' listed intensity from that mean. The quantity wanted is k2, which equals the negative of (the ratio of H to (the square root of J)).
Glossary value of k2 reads -0.44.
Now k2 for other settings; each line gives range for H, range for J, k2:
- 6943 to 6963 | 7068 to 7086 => -0.86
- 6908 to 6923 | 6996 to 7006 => -0.70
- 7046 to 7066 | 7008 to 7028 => -0.57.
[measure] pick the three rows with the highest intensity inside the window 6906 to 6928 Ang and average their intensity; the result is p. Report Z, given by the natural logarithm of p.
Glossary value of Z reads 3.34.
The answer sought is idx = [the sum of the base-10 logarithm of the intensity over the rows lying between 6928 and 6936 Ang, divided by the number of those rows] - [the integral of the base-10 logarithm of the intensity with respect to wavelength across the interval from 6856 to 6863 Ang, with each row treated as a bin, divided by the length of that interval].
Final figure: -0.007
